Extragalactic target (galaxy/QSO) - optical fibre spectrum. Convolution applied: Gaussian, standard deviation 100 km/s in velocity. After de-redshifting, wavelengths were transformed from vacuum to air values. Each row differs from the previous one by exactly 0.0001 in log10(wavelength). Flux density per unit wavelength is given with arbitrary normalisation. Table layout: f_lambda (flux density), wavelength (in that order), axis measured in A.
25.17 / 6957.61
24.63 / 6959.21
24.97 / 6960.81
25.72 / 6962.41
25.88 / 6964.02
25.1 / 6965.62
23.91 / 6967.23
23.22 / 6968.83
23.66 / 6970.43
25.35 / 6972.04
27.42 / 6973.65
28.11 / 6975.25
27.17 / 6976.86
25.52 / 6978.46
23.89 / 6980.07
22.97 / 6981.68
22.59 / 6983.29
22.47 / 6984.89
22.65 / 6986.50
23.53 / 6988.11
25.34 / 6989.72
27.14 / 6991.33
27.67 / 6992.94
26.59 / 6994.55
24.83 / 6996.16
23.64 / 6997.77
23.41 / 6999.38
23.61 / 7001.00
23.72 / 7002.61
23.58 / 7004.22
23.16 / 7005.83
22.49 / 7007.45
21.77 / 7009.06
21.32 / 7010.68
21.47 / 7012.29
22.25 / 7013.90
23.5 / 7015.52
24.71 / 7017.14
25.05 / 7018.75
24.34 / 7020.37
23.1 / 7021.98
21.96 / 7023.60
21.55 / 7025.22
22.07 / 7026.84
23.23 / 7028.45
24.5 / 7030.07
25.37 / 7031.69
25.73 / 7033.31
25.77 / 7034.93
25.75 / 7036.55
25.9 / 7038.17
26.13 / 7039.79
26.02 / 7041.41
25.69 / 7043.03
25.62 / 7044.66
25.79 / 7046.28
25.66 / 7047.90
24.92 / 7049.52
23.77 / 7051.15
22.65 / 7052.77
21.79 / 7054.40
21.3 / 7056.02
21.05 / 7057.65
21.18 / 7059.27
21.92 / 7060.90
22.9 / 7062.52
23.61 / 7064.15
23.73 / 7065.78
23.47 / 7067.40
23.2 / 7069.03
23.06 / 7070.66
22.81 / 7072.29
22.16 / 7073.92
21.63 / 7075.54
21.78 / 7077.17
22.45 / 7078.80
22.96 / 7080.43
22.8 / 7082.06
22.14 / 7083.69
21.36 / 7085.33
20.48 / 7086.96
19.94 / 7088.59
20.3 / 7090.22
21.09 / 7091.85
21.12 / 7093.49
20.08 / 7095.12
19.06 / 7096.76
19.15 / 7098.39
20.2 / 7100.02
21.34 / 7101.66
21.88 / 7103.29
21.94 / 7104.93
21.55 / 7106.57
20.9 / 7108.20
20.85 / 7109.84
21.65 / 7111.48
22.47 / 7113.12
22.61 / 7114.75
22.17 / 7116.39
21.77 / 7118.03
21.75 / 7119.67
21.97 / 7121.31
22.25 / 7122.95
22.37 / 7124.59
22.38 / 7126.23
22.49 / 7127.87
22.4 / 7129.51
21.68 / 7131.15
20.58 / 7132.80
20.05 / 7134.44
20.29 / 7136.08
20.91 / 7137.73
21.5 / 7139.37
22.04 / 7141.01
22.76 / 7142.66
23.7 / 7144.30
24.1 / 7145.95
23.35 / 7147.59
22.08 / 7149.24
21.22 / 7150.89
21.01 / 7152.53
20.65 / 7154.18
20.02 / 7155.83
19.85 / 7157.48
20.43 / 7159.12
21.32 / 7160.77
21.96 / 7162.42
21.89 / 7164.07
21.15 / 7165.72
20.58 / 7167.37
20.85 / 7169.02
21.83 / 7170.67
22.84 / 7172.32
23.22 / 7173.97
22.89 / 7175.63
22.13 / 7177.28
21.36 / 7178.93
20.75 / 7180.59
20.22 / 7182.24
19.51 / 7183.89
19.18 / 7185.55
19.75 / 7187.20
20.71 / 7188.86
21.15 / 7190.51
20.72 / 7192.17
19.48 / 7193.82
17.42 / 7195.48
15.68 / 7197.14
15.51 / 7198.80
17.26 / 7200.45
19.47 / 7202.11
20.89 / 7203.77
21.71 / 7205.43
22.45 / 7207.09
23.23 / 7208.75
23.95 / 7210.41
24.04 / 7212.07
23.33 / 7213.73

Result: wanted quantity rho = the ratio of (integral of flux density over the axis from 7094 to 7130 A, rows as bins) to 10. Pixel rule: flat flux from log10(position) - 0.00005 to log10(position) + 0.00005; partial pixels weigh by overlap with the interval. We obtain 77.4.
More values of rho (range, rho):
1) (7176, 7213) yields 75.3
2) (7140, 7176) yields 78.4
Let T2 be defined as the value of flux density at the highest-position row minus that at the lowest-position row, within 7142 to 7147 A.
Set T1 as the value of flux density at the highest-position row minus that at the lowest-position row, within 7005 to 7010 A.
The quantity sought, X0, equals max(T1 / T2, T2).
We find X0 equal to 1.3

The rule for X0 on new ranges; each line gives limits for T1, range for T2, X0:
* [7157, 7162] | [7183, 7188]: 6.1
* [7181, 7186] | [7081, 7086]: 0.7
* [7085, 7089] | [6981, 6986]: 2.8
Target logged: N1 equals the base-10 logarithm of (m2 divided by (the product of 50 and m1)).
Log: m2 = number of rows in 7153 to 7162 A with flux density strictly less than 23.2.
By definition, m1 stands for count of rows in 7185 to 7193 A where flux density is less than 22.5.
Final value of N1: -1.70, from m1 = 5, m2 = 5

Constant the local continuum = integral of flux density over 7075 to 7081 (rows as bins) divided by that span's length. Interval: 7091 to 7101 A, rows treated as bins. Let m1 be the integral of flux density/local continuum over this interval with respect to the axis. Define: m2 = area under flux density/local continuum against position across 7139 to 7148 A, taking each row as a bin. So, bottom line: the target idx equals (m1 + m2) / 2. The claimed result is 9.2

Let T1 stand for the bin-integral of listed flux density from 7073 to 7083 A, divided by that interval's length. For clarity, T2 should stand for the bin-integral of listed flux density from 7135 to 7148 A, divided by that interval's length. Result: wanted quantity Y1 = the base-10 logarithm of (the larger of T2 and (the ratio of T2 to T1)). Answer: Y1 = 1.35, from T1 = 22.3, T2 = 22.3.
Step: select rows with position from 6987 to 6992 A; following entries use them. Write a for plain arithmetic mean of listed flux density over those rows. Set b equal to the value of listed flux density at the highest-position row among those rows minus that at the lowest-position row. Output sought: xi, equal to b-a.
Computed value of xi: -21.7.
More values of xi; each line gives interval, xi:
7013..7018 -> -21.0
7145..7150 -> -25.2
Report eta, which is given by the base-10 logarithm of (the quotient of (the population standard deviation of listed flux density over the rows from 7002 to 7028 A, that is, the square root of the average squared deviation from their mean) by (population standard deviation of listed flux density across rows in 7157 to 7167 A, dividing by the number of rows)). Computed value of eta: 0.18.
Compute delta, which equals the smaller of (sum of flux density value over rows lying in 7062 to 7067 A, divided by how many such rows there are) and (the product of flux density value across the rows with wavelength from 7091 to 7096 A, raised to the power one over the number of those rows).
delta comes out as 20.8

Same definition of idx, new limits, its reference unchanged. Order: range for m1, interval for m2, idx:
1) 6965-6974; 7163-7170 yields 8.3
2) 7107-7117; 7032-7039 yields 9.0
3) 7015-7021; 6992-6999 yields 7.3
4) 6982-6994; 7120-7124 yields 8.6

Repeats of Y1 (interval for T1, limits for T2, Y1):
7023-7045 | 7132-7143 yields 1.32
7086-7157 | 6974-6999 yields 1.40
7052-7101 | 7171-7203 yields 1.30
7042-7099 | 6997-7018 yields 1.36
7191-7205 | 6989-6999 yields 1.41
